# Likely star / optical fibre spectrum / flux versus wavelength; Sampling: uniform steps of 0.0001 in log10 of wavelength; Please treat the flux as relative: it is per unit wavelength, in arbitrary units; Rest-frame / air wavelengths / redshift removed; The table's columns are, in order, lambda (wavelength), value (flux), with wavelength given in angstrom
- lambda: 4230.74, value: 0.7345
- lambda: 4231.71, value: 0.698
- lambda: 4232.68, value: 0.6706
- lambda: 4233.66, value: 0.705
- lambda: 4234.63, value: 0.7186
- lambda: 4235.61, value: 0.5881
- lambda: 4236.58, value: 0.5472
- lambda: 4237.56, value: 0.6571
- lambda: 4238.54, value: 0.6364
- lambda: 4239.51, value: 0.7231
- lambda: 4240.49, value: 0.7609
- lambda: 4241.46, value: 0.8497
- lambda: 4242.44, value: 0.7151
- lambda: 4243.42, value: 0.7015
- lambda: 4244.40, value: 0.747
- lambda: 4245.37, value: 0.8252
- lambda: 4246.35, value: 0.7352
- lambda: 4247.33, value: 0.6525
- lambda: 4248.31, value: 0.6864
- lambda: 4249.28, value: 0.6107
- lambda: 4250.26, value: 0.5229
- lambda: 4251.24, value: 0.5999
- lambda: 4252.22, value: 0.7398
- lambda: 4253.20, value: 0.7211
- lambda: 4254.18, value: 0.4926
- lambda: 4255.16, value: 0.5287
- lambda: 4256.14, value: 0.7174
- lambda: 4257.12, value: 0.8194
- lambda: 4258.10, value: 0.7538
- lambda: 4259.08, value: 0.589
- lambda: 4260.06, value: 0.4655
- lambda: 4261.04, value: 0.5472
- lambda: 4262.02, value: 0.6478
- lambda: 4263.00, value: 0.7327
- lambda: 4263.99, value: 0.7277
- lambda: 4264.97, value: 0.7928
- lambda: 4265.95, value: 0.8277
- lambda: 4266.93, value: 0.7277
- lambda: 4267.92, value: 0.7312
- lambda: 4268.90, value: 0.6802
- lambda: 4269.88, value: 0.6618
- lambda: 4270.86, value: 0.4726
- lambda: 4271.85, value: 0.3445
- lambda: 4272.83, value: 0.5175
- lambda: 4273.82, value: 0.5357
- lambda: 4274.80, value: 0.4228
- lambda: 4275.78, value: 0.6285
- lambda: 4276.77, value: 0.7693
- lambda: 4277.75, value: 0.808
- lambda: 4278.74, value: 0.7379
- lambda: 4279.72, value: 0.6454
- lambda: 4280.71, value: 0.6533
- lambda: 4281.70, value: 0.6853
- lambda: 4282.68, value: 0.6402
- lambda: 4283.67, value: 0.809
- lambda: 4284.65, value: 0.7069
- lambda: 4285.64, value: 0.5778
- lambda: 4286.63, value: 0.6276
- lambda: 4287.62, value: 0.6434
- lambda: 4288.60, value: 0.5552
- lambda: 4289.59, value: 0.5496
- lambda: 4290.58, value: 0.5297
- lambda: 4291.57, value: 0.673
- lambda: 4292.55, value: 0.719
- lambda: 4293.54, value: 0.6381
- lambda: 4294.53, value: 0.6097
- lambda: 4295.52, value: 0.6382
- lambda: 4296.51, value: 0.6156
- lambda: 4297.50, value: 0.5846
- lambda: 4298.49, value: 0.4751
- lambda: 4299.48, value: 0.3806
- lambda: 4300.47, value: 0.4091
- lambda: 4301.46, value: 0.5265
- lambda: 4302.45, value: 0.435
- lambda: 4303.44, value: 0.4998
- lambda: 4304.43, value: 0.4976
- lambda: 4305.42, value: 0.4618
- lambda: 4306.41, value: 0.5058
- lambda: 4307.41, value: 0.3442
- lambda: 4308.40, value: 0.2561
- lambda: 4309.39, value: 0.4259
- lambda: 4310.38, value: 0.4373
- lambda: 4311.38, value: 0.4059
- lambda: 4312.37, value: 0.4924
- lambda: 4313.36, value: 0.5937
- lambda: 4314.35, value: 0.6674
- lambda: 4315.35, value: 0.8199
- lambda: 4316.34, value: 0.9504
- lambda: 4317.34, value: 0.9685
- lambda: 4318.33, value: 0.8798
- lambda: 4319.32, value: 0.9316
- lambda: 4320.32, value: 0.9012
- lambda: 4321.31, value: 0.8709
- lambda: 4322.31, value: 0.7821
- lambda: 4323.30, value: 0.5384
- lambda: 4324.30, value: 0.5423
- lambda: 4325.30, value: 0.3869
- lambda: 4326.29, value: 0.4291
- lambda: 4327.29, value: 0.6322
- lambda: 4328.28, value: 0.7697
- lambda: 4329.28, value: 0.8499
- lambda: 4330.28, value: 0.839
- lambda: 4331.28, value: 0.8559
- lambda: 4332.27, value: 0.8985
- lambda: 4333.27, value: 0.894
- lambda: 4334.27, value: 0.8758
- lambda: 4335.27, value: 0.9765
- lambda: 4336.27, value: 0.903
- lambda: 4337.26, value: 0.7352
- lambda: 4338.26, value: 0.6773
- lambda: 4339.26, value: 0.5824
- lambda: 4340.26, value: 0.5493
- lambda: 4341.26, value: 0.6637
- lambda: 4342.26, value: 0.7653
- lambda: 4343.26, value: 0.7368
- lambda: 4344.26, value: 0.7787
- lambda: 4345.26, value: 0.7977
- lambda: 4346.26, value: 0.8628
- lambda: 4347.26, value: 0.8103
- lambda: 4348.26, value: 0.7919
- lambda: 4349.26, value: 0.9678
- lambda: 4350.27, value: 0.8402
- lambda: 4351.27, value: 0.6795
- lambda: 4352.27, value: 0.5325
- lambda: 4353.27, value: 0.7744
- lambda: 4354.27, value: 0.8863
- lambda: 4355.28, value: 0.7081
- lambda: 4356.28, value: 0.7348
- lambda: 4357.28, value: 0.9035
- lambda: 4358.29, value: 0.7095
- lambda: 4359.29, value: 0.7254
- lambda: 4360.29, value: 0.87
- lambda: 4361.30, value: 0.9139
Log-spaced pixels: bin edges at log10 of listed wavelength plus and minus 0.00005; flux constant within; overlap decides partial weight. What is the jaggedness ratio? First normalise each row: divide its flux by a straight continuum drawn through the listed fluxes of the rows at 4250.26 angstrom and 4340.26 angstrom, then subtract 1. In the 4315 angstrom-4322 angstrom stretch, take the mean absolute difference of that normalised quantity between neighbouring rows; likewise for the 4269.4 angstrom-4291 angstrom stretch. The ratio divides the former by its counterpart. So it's 0.65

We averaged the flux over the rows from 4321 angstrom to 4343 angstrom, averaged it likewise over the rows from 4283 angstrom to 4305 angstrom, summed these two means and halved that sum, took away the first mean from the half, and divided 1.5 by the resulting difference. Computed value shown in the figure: -20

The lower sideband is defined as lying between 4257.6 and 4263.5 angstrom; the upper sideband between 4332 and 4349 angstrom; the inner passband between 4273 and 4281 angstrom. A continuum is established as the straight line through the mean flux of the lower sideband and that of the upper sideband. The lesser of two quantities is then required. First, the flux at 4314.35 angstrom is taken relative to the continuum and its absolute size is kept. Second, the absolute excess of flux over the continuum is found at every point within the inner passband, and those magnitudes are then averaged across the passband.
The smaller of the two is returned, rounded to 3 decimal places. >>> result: 0.063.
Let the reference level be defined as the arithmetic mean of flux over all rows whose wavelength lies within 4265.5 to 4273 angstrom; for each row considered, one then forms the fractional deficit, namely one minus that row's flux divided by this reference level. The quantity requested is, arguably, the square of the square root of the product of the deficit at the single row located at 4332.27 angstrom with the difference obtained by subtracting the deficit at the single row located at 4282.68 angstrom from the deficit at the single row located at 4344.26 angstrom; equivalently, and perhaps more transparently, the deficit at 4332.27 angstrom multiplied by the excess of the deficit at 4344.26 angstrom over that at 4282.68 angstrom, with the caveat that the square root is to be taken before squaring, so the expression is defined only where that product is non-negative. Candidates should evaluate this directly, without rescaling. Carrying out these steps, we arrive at 0.10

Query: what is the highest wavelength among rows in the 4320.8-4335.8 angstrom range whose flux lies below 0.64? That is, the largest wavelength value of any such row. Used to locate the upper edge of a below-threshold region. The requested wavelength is 4327.29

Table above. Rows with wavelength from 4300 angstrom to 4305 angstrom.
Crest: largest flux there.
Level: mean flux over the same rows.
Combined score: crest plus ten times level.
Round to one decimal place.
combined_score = 5.3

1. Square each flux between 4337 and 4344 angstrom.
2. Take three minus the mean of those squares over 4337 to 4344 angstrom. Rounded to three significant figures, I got 2.54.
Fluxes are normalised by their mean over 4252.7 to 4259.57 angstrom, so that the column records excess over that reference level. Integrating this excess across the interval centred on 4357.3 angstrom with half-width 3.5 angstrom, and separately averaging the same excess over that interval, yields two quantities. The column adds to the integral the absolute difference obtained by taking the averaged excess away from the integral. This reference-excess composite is 1.7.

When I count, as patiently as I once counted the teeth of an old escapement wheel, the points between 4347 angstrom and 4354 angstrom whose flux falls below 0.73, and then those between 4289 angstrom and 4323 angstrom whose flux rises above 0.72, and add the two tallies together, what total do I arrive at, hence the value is 10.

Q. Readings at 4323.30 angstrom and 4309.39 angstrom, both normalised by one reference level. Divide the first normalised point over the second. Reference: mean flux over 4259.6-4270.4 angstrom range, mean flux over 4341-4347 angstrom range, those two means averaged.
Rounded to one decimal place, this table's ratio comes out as 1.3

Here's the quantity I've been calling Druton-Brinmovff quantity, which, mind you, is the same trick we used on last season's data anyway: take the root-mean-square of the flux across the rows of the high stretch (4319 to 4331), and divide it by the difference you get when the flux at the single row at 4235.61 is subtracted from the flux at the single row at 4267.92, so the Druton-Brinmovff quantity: 5.1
